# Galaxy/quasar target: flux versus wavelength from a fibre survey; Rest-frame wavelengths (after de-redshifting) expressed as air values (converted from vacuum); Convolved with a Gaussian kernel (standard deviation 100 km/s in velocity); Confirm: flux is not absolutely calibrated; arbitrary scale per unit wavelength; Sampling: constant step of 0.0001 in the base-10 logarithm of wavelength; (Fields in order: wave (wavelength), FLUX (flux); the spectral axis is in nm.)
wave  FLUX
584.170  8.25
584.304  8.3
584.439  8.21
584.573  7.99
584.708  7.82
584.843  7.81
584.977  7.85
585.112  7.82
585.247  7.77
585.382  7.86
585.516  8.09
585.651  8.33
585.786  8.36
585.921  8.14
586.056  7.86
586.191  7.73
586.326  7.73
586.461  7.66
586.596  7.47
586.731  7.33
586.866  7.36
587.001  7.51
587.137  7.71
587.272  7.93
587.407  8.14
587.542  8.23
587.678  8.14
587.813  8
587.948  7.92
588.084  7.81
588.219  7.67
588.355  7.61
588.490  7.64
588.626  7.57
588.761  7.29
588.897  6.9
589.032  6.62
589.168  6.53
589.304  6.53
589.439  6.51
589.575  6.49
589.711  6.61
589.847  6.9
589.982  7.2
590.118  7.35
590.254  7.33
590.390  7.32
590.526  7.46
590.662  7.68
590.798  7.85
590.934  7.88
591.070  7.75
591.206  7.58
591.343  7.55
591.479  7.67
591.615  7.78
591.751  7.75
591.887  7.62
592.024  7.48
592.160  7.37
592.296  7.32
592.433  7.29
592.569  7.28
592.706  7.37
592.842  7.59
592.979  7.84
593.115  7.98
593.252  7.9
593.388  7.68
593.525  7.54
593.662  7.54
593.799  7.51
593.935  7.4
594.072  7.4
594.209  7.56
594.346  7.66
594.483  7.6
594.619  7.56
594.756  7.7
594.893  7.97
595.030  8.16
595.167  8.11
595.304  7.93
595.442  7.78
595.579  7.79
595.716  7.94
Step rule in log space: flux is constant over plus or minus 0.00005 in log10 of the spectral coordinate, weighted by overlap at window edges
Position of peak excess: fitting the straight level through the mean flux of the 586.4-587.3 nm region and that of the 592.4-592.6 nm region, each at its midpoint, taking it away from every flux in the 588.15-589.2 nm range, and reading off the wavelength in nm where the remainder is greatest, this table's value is 588.219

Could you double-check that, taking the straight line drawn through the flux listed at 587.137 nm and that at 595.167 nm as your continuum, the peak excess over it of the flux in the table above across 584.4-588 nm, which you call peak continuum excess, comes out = 0.72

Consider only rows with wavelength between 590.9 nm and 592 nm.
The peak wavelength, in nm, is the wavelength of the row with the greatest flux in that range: 590.934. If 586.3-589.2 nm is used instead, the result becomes 587.542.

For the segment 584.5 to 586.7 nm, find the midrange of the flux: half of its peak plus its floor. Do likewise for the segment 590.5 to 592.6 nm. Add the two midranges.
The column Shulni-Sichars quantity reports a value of 15.5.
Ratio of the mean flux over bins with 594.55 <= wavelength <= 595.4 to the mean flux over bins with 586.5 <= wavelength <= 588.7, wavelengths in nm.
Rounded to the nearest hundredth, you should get 1.02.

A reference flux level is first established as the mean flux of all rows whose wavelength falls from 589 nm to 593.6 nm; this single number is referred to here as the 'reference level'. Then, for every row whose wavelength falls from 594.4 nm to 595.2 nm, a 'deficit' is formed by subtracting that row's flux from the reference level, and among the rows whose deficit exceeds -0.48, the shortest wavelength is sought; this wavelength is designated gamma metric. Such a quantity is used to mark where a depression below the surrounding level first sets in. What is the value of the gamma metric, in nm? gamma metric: 594.483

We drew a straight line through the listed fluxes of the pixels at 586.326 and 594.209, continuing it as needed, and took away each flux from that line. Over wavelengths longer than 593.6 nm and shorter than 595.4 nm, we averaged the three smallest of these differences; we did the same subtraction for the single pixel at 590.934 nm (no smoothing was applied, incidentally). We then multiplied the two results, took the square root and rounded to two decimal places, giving 0.37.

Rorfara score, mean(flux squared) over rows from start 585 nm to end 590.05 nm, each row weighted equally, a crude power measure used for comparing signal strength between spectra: 57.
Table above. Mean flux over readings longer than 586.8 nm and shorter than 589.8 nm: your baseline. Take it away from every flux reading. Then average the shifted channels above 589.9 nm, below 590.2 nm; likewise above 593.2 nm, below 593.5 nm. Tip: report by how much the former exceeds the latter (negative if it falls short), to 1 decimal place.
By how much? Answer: -0.5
